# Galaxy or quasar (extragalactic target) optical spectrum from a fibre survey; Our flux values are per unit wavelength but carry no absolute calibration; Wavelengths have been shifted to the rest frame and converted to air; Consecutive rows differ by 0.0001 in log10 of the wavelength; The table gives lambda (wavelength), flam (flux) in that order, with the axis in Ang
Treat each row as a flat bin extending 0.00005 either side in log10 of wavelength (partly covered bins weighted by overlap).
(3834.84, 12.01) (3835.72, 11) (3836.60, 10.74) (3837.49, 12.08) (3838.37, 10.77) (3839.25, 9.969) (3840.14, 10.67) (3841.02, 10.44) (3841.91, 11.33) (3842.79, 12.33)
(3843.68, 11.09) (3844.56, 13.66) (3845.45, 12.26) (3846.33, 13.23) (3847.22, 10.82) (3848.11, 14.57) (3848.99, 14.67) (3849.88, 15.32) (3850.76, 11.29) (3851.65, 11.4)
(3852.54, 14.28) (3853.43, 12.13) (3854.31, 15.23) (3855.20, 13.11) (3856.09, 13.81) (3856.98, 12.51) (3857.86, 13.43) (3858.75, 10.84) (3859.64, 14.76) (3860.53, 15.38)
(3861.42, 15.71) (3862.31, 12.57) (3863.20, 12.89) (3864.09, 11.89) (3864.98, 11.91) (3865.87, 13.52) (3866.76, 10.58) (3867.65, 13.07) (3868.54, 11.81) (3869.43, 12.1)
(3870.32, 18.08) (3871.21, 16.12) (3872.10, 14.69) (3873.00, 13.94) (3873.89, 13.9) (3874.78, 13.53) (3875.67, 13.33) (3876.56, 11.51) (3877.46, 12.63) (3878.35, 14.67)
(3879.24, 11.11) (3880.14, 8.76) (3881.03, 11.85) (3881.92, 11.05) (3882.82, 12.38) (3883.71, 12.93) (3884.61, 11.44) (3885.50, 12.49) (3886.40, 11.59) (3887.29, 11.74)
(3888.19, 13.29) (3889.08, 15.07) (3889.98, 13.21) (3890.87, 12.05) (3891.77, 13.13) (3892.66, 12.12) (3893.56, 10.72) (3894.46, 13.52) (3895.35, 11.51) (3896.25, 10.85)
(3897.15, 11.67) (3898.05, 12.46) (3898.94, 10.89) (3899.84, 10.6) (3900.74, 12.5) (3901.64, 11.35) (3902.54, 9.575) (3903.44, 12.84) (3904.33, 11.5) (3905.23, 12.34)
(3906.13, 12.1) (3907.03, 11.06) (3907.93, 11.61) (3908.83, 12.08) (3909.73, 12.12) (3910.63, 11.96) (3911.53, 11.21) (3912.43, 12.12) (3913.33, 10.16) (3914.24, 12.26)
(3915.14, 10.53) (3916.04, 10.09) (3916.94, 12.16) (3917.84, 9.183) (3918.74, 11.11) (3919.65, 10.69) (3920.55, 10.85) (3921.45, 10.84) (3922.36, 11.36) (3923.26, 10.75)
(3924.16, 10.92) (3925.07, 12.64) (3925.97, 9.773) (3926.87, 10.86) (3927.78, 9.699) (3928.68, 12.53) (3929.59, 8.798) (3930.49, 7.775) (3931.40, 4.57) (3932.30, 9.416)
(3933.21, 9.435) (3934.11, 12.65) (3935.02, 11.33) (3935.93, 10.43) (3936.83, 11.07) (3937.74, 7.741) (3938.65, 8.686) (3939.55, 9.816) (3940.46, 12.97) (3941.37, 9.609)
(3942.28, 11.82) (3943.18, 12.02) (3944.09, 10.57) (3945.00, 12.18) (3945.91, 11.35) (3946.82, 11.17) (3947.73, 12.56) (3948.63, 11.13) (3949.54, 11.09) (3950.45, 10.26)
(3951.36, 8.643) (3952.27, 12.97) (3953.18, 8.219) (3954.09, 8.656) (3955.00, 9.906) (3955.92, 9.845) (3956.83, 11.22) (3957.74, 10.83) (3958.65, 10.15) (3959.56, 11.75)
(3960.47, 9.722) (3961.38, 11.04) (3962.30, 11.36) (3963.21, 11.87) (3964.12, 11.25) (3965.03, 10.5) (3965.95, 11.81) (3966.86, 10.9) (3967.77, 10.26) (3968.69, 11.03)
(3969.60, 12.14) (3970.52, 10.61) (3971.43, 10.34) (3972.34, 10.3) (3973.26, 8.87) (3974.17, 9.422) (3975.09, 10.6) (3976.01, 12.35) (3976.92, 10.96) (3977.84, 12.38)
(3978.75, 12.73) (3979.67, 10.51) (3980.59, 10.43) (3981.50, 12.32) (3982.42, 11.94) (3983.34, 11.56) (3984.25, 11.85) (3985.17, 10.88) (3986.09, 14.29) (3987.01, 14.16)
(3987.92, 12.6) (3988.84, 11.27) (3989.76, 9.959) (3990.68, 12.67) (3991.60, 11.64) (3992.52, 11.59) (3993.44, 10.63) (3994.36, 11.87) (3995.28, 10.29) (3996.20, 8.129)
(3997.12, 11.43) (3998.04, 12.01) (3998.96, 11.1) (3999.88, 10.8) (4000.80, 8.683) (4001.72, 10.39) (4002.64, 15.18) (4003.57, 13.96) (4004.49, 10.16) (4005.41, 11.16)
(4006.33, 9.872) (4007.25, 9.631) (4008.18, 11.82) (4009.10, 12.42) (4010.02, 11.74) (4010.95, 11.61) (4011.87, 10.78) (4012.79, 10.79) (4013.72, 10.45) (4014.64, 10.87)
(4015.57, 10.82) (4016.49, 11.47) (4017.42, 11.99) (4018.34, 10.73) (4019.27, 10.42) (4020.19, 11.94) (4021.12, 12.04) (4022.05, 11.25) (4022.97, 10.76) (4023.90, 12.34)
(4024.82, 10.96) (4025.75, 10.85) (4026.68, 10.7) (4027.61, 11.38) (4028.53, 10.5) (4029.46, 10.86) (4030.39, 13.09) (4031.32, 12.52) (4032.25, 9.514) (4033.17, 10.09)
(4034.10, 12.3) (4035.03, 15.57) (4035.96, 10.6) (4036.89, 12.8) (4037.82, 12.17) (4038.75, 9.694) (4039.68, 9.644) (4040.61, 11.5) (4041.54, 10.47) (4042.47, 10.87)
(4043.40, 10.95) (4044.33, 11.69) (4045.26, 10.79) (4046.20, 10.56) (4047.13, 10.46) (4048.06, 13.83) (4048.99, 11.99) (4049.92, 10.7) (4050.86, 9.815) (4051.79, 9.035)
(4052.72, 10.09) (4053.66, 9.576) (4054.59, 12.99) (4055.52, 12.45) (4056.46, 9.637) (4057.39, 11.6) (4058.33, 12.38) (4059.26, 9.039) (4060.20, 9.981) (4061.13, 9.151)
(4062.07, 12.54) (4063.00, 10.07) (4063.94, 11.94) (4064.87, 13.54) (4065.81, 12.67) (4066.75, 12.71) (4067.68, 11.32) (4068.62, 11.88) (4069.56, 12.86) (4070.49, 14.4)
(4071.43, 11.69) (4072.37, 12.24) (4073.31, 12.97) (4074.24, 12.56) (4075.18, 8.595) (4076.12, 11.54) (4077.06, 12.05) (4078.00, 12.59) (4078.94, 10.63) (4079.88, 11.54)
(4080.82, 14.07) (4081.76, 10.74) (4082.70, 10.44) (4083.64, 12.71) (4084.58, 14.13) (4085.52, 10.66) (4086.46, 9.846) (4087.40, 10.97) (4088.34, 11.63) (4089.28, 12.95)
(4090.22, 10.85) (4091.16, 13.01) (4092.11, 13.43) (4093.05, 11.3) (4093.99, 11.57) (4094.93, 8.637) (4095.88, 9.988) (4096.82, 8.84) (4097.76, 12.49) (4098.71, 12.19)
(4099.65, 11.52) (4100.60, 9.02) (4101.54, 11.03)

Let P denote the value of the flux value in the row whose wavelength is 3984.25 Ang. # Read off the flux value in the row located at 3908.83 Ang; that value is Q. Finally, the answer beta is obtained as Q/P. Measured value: 1.02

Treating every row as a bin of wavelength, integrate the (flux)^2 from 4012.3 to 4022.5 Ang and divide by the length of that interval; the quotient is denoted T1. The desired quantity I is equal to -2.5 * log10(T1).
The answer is -5.24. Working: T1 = 125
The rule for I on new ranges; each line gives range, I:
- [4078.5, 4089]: -5.34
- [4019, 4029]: -5.25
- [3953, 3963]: -5.08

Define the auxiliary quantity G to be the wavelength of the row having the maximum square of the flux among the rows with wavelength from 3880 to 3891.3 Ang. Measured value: 3889.08 Ang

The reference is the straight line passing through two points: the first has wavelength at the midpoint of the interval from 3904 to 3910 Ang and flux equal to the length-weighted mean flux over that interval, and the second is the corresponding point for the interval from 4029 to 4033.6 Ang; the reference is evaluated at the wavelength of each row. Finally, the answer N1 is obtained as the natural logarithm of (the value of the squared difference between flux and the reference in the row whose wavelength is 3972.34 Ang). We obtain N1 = 0.4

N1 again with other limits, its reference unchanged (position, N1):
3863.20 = -0.3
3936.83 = -1.0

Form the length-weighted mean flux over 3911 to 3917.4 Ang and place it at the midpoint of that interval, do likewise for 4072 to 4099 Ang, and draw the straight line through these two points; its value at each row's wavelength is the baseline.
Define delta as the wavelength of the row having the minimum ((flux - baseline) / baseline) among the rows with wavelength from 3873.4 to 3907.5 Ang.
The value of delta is 3880.14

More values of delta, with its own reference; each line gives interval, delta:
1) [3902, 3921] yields 3917.84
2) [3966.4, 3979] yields 3973.26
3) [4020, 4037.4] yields 4032.25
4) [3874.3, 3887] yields 3880.14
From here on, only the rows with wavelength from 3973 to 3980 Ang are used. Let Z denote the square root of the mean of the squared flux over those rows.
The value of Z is 11.1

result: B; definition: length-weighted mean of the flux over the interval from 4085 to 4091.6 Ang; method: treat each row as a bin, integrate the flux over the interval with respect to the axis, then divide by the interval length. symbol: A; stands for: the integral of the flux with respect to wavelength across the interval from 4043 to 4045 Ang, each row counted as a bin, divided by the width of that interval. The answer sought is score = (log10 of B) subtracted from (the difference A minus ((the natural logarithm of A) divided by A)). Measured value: 10.0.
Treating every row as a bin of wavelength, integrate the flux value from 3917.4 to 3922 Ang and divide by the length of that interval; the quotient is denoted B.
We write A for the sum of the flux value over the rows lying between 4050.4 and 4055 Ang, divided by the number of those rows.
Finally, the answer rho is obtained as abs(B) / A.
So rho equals 1.0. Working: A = 10.3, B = 10.5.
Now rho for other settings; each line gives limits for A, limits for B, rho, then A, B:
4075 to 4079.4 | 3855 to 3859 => 1.2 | 11.1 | 12.8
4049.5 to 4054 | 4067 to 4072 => 1.3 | 9.8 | 12.4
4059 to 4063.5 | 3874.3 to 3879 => 1.3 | 10.2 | 13.1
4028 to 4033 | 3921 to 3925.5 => 1.0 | 11.3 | 11.3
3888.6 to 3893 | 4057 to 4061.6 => 0.8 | 13.1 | 10.4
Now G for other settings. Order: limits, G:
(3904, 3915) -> 3905.23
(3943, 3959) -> 3952.27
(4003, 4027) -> 4003.57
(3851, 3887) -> 3870.32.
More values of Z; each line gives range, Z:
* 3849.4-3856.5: 13.4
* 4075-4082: 11.6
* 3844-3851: 13.3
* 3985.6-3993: 12.3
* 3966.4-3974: 10.6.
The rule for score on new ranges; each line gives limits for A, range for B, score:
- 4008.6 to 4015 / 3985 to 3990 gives 9.9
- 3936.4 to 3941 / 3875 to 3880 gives 8.7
